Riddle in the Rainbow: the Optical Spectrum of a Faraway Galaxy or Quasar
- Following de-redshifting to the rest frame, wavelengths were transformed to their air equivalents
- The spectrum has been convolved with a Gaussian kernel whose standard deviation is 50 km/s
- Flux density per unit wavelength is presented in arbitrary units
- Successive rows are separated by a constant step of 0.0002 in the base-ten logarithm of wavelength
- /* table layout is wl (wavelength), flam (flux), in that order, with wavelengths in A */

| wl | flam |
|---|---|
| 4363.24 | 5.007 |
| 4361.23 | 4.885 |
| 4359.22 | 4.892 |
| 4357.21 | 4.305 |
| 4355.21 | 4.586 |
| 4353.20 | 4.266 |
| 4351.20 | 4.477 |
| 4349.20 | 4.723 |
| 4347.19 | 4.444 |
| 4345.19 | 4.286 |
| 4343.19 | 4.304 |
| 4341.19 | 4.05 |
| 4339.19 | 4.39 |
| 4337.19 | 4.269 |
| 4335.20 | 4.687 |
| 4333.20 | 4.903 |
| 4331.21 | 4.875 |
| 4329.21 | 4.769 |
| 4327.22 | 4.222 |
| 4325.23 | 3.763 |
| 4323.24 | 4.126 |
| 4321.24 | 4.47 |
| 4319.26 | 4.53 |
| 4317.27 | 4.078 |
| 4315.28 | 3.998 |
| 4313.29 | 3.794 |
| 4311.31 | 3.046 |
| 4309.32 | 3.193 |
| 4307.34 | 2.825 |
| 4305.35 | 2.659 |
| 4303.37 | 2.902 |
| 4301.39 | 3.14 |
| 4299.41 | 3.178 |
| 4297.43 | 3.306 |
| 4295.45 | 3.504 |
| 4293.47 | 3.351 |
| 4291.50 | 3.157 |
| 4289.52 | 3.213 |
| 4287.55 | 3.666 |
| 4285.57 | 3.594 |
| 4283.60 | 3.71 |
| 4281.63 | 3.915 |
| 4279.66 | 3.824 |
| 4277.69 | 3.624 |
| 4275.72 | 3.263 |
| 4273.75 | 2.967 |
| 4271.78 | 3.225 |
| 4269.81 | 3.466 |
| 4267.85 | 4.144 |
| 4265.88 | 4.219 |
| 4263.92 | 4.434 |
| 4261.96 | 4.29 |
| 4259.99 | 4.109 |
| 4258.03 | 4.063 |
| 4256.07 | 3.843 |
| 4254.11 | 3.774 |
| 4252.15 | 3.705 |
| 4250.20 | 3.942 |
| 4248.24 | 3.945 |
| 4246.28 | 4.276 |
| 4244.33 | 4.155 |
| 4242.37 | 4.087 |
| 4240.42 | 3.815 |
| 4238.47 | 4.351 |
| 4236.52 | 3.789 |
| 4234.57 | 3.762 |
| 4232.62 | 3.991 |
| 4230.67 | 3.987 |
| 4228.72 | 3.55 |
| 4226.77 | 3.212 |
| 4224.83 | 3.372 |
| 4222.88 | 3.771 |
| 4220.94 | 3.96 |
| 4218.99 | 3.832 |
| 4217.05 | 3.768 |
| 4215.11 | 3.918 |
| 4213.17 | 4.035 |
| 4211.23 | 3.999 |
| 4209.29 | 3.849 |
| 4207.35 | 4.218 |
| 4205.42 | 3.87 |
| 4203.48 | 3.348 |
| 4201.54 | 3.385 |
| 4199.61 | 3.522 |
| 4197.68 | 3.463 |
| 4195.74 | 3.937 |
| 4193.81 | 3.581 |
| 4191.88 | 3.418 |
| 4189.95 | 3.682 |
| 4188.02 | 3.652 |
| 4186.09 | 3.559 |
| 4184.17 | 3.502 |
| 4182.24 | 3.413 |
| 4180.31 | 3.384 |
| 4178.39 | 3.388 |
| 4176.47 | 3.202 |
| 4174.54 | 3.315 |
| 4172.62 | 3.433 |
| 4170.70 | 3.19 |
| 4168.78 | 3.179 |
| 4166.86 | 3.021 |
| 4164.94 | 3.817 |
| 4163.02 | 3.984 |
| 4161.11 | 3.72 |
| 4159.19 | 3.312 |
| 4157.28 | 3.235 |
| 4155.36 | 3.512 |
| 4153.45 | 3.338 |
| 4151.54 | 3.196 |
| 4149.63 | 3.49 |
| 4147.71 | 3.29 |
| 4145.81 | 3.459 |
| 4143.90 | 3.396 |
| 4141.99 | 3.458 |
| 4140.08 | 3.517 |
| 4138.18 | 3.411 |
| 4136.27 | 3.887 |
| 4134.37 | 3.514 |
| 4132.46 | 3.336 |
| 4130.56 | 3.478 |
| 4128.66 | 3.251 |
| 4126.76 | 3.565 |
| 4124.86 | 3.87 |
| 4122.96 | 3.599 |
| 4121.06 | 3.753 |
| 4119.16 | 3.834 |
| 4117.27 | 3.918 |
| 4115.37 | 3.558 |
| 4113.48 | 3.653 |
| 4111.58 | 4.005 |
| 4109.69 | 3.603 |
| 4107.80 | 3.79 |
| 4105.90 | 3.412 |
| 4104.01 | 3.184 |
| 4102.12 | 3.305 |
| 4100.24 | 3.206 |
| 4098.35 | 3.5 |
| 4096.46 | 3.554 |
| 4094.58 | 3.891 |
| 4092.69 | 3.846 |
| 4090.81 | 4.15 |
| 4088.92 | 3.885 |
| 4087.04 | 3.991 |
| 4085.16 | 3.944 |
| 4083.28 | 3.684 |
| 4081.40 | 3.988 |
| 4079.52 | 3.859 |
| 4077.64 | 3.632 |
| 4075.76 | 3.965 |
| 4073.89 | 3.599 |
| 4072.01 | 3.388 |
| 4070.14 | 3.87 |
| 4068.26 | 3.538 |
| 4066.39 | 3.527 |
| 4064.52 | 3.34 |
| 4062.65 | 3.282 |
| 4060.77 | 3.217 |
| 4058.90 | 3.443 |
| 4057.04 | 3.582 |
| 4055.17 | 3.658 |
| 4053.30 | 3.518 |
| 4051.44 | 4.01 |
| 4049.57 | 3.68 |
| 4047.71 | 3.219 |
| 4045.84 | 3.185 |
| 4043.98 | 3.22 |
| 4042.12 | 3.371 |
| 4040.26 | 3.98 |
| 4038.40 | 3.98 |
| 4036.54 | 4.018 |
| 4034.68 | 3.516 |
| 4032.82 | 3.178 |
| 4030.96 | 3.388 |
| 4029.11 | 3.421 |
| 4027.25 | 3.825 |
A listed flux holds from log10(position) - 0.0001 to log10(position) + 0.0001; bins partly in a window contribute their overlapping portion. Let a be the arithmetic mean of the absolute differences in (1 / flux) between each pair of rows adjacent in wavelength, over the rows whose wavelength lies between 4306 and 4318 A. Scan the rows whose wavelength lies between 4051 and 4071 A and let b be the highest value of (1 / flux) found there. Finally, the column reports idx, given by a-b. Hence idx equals -0.283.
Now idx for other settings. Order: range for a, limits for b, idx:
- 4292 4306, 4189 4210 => -0.281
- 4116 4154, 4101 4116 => -0.298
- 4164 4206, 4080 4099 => -0.270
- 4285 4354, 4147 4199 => -0.314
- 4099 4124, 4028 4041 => -0.299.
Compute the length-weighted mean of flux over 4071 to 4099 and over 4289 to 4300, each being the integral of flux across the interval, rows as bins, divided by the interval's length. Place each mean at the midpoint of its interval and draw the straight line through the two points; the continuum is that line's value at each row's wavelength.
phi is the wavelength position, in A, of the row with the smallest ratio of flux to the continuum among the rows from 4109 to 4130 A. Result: 4128.66 A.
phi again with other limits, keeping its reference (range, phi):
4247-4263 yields 4252.15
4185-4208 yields 4203.48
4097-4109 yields 4104.01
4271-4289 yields 4273.75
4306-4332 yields 4307.34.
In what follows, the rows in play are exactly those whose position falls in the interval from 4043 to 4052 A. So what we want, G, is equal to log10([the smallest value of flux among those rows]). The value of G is 0.503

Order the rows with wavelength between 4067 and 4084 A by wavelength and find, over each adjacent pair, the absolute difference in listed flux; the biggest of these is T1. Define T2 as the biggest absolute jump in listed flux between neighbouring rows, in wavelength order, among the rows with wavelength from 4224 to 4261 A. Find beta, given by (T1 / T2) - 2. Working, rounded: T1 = 0.48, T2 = 0.56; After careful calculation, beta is -1.14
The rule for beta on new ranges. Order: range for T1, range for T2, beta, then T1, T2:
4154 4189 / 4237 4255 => -0.51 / 0.80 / 0.54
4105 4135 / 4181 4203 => -1.15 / 0.40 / 0.47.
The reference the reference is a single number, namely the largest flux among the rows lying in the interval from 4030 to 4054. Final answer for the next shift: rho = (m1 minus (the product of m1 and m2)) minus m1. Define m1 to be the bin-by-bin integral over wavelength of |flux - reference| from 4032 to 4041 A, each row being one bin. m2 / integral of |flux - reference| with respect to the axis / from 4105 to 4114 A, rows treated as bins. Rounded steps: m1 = 2.5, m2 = 3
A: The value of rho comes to -7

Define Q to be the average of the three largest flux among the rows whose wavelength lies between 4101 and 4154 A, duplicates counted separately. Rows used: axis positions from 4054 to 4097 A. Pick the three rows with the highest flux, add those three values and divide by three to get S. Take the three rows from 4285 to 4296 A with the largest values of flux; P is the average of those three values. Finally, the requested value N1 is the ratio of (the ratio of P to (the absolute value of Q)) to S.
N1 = 0.23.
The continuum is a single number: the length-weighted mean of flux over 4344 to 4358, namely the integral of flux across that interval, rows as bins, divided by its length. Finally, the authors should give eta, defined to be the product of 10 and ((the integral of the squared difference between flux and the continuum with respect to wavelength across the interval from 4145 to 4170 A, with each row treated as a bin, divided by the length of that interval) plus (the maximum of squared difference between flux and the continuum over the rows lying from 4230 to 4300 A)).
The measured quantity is 33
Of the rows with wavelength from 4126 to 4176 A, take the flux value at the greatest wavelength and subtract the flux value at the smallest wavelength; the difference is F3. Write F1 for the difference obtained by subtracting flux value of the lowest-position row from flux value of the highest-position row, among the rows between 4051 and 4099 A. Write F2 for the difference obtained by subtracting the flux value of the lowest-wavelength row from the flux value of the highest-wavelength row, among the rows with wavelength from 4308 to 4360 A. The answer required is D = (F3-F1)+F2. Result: 2.0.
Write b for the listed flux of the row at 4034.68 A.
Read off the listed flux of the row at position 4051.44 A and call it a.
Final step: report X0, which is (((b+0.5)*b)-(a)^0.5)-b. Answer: 9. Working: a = 4.01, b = 3.516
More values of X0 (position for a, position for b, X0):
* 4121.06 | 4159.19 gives 7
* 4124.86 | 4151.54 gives 7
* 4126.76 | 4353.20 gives 14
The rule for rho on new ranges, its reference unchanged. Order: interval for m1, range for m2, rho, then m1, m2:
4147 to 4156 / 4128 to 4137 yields -28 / 5.9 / 5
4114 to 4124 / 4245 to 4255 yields -5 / 2.9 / 2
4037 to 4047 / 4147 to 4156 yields -27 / 4.6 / 6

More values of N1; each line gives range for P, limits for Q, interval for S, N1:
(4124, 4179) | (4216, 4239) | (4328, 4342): 0.20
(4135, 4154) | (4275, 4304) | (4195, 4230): 0.23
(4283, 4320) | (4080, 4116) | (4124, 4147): 0.28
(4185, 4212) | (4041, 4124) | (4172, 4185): 0.29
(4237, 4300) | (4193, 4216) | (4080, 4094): 0.26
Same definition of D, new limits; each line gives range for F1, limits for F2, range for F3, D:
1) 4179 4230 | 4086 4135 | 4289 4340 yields 0.5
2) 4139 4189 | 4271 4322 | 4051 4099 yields 0.6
